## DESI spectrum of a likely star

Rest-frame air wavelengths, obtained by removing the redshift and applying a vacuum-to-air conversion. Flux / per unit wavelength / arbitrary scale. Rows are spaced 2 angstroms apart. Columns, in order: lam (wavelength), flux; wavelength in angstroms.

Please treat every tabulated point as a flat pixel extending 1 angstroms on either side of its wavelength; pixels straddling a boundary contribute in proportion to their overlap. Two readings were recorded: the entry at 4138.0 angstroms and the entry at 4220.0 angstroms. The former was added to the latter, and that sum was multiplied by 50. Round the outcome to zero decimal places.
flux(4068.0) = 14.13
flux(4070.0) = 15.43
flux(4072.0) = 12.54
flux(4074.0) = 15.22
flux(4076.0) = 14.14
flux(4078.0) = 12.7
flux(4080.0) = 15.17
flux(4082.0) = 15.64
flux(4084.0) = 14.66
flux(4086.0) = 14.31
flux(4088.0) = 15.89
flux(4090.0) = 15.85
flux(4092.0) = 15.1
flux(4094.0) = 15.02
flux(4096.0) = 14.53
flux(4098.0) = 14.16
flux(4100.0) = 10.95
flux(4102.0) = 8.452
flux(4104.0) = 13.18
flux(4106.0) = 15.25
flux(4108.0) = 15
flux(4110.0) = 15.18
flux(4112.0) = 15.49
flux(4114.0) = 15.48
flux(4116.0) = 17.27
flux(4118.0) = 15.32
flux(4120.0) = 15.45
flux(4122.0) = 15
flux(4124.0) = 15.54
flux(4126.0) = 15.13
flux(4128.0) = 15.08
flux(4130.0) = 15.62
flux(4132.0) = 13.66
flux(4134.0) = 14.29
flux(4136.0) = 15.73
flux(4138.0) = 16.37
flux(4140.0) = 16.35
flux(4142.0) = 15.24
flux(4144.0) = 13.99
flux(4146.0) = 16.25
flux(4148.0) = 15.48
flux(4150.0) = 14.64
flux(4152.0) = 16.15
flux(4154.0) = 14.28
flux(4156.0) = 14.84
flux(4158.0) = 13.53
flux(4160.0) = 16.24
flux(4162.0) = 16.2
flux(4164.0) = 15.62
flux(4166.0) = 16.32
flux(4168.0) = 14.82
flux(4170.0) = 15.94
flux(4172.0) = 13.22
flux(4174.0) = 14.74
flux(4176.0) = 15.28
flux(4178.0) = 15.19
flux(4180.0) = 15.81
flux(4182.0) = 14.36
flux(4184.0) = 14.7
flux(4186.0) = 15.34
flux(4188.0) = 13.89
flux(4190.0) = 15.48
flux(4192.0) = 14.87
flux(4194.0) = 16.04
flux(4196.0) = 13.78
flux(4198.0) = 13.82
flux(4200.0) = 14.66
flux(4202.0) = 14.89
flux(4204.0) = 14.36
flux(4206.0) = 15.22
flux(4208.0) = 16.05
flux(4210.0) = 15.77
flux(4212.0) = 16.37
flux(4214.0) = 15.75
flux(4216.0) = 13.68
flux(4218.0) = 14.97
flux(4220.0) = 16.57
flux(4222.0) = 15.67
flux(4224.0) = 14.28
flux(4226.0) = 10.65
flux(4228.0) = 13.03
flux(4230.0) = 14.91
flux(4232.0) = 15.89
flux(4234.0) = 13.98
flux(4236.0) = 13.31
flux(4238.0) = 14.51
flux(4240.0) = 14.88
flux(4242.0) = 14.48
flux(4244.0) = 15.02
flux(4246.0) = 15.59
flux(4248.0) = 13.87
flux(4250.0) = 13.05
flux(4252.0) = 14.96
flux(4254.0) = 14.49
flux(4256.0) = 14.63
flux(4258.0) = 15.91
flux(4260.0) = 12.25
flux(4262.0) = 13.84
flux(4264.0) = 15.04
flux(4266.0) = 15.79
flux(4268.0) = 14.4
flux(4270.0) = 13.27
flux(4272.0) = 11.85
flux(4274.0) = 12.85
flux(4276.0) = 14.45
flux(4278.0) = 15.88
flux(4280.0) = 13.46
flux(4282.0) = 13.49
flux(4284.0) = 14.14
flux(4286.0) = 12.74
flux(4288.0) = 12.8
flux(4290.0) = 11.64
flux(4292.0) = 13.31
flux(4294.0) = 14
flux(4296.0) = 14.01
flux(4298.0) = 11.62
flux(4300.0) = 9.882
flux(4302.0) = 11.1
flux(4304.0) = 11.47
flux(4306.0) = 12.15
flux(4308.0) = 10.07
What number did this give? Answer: 1647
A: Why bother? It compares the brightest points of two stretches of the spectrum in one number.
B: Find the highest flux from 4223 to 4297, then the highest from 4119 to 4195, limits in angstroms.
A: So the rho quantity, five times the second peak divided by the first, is 5.14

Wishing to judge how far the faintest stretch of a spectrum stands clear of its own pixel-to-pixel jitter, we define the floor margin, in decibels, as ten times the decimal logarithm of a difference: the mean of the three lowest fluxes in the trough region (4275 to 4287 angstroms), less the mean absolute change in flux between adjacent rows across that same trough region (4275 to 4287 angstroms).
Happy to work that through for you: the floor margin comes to 10.8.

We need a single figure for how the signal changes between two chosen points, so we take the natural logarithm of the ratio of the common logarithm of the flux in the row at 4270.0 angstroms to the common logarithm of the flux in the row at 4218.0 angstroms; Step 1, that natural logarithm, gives -0.05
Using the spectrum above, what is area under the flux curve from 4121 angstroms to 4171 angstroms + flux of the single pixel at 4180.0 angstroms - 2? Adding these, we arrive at 778.4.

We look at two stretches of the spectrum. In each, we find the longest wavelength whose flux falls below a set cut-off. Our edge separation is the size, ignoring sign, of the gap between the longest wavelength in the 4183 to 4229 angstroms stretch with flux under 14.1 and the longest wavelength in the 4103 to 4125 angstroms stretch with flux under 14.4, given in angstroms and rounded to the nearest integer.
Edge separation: 124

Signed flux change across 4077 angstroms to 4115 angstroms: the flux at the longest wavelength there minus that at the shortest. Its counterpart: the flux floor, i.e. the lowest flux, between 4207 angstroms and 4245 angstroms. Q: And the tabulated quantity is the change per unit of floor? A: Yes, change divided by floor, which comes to 0.26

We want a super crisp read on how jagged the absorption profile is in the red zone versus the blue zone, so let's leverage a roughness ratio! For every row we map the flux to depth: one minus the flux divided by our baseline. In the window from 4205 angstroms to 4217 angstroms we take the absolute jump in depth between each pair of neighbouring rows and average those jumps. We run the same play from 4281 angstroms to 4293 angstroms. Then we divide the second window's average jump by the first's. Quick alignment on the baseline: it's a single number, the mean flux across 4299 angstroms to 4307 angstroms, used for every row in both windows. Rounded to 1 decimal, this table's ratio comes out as 1.1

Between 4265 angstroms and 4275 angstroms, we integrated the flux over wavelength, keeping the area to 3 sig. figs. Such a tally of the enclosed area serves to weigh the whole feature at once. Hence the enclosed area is 136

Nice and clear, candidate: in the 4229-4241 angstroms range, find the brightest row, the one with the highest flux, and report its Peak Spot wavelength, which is 4232.0 angstroms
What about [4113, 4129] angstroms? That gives 4116.0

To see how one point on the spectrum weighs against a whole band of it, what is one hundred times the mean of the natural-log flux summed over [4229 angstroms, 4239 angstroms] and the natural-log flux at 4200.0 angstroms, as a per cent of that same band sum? 60.0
